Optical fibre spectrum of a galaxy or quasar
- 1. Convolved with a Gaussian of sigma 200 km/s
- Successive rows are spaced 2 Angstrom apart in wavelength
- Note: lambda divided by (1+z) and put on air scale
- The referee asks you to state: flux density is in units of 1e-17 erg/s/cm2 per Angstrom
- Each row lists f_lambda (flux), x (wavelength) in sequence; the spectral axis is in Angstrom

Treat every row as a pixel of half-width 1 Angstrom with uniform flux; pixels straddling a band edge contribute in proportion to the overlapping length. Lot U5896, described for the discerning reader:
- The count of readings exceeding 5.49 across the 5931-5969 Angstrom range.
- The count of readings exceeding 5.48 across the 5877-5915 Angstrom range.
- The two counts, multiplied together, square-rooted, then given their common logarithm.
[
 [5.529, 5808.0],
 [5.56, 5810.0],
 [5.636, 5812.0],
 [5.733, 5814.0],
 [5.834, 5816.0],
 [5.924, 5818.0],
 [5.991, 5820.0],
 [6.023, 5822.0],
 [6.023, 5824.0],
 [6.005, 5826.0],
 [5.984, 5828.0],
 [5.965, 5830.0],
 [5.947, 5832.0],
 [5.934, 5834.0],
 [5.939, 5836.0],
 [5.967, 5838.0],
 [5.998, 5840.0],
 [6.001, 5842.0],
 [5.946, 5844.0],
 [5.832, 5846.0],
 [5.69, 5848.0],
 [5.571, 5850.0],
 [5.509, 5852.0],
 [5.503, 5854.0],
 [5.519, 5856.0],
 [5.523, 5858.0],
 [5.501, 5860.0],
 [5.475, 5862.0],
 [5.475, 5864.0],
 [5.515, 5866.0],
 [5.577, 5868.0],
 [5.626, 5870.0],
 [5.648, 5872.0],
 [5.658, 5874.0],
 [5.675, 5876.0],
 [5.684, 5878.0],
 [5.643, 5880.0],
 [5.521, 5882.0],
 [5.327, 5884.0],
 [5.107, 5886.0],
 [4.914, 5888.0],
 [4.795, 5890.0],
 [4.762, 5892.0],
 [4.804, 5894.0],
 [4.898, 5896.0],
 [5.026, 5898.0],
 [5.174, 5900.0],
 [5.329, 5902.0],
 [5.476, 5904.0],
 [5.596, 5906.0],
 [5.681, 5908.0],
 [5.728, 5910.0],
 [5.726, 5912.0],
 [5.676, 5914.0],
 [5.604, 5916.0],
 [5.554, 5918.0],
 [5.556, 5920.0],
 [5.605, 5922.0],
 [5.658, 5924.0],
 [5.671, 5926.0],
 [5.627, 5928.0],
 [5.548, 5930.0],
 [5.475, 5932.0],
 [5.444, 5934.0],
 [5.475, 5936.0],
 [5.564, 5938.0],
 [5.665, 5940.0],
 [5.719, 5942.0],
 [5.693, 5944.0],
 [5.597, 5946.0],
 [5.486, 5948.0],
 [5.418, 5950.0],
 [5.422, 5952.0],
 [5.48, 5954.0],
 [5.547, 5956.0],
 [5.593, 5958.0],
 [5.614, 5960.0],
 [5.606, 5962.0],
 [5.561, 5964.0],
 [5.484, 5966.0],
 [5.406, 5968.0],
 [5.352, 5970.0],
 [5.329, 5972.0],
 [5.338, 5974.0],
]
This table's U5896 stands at 0.95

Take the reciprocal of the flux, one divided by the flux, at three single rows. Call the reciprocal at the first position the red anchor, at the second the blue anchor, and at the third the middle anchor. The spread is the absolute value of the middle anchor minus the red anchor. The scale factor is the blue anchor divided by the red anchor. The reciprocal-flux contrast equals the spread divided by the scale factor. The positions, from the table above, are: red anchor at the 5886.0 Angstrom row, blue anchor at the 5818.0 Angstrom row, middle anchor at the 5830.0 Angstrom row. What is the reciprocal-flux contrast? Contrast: 0.0327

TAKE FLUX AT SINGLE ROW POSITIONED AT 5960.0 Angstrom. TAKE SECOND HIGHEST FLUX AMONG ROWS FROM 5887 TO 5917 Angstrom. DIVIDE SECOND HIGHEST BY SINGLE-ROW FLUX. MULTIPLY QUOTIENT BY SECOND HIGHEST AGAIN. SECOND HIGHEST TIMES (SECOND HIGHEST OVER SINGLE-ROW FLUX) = 5.84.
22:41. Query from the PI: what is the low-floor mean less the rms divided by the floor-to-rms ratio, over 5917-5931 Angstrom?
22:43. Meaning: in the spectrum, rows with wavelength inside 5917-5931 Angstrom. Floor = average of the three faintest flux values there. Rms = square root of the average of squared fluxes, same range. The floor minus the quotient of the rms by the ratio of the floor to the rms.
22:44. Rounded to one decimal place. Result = -0.1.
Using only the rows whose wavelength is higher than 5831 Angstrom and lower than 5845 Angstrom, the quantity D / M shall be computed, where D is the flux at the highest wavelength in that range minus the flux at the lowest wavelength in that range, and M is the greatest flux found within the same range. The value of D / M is 0.00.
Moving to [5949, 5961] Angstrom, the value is 0.03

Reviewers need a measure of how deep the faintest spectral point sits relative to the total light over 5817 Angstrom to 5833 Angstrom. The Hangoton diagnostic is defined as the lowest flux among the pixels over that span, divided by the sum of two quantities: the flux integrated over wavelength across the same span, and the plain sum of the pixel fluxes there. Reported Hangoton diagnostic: 0.0413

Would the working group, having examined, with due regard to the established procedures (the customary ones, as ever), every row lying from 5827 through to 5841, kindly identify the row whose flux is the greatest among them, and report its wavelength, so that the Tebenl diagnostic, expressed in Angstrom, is 5840.0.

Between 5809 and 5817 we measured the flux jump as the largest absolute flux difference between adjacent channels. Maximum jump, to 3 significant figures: 0.101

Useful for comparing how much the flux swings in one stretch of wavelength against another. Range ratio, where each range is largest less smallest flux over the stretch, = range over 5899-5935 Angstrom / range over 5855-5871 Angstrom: 3.7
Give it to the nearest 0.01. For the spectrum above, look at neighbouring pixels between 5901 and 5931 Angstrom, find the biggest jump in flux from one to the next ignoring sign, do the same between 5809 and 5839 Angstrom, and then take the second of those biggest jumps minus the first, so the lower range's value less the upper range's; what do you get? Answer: -0.05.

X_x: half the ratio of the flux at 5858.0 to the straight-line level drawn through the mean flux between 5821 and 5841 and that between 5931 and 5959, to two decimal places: 0.47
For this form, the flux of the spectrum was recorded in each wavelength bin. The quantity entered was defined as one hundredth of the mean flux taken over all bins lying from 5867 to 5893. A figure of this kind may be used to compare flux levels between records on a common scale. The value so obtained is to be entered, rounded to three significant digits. 0.0538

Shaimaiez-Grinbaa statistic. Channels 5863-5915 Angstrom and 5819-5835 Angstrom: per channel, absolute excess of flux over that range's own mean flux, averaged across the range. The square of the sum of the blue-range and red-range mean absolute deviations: 0.10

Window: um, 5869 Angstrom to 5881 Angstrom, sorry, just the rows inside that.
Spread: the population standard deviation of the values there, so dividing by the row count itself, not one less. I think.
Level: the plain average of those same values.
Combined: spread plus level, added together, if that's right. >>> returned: 5.68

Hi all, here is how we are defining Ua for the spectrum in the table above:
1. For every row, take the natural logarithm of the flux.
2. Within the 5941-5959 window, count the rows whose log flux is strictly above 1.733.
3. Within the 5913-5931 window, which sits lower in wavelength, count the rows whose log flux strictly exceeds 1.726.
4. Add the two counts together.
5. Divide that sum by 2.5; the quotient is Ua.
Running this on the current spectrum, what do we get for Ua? 2.4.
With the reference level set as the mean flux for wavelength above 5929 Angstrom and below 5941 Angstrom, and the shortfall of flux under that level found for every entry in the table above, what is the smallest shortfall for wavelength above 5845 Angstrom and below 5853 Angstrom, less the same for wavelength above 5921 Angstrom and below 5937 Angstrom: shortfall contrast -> -0.2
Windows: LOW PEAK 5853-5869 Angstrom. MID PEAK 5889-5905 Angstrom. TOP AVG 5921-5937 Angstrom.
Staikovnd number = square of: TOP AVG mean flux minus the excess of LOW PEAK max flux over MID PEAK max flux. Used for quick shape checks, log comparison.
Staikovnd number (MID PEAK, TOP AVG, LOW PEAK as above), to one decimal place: 29.8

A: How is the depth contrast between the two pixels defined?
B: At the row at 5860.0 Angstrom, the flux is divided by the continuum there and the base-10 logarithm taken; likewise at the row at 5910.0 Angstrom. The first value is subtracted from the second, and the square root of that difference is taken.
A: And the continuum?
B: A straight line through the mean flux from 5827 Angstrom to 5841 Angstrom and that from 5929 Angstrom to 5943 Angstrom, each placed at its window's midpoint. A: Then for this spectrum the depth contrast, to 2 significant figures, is 0.18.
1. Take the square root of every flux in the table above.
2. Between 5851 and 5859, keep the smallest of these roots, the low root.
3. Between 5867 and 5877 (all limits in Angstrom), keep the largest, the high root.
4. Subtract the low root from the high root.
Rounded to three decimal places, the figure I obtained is 0.036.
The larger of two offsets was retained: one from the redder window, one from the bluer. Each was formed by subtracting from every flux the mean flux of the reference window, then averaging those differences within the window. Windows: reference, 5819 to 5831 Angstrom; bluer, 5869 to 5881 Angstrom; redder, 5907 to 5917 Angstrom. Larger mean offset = -0.32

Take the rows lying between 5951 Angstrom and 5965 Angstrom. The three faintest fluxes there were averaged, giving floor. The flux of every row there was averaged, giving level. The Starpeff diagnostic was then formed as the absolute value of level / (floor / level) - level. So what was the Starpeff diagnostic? 0.064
